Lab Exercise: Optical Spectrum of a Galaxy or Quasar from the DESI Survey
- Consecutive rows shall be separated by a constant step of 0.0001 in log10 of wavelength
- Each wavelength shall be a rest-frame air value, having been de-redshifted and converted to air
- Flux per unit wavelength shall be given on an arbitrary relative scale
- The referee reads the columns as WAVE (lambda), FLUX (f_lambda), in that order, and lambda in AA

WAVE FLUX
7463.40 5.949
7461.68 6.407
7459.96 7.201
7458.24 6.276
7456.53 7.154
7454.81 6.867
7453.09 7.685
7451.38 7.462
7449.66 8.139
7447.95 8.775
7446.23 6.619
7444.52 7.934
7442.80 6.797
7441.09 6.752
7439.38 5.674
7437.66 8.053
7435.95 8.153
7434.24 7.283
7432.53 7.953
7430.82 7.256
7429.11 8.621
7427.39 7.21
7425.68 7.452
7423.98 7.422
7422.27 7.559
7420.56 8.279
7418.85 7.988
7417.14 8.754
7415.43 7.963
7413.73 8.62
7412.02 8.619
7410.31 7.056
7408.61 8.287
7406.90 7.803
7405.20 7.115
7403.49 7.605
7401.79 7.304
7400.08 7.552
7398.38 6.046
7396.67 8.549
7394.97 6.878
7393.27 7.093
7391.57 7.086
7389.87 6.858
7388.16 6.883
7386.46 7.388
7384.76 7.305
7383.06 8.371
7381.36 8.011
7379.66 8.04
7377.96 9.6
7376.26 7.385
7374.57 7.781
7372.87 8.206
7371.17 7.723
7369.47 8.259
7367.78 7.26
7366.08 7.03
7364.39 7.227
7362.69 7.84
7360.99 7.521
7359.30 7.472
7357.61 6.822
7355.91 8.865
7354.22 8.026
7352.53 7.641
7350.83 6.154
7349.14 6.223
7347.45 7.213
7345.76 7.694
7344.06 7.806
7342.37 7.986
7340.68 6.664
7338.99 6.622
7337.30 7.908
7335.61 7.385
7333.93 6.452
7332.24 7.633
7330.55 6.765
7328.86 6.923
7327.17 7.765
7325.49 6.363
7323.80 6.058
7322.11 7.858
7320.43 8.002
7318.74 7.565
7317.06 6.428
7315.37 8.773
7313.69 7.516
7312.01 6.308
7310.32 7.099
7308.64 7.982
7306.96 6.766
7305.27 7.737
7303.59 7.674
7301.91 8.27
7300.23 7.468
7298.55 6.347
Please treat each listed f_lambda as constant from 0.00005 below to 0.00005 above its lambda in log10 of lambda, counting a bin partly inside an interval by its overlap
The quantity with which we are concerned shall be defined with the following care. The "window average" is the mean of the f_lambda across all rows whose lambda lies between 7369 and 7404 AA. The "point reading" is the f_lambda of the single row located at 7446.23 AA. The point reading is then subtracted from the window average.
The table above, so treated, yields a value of 1.0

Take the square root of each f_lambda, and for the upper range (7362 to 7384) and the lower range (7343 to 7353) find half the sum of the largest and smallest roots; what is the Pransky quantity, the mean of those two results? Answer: 2.76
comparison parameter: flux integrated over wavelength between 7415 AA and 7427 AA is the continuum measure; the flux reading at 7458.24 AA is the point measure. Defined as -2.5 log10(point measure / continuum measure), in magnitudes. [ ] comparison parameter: 2.95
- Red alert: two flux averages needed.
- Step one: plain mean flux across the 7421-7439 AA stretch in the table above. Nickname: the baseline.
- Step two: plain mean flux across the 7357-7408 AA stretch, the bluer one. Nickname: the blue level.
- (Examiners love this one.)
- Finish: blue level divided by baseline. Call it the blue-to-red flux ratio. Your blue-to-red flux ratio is 0.98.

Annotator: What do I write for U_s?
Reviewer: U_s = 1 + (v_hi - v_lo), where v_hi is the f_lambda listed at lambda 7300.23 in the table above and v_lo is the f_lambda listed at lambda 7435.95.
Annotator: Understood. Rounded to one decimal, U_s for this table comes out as 0.3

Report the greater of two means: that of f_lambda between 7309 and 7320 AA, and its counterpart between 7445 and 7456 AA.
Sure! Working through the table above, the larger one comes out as 7.59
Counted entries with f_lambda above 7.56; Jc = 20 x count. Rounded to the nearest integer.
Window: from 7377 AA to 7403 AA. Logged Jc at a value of 100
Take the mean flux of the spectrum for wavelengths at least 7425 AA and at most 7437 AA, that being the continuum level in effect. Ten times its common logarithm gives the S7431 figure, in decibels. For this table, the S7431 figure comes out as 8.87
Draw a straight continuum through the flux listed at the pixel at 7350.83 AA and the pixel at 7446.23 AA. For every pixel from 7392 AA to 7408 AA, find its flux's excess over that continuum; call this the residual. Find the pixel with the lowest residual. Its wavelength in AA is 7398.38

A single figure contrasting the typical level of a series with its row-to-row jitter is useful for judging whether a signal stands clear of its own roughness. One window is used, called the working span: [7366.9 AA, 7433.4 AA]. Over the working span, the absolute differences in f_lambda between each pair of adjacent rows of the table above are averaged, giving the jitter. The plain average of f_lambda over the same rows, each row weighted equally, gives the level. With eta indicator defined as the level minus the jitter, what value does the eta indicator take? 7.0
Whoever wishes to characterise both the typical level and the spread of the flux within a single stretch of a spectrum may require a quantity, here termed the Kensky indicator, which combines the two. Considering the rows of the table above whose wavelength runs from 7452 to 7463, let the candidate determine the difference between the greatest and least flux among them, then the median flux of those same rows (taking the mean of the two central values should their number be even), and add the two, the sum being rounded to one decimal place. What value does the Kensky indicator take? 8.4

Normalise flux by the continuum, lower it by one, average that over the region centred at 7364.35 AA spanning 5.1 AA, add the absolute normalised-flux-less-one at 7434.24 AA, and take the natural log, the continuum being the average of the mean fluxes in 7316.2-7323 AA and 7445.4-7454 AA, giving -4.5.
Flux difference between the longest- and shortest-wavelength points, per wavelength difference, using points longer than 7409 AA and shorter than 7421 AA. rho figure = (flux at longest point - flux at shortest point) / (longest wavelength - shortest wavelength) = 0.12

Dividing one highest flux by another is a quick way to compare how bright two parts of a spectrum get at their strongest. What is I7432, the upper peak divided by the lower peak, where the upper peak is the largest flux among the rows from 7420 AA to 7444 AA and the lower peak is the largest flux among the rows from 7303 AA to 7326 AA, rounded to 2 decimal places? 0.98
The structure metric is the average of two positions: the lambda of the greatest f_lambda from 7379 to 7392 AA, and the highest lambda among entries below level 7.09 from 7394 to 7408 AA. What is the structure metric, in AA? 7390.7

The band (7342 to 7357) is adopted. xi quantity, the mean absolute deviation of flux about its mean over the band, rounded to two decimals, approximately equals 0.65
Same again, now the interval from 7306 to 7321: 0.65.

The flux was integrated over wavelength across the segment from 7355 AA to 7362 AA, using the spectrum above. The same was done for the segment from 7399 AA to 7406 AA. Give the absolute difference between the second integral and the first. 2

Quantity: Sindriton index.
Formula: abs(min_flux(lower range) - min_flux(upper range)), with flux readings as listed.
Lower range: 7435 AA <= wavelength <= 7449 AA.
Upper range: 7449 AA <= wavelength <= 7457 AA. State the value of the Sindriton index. 1.2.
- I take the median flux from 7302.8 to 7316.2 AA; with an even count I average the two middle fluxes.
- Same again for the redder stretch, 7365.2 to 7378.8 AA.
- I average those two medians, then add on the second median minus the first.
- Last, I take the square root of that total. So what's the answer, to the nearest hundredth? 2.80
